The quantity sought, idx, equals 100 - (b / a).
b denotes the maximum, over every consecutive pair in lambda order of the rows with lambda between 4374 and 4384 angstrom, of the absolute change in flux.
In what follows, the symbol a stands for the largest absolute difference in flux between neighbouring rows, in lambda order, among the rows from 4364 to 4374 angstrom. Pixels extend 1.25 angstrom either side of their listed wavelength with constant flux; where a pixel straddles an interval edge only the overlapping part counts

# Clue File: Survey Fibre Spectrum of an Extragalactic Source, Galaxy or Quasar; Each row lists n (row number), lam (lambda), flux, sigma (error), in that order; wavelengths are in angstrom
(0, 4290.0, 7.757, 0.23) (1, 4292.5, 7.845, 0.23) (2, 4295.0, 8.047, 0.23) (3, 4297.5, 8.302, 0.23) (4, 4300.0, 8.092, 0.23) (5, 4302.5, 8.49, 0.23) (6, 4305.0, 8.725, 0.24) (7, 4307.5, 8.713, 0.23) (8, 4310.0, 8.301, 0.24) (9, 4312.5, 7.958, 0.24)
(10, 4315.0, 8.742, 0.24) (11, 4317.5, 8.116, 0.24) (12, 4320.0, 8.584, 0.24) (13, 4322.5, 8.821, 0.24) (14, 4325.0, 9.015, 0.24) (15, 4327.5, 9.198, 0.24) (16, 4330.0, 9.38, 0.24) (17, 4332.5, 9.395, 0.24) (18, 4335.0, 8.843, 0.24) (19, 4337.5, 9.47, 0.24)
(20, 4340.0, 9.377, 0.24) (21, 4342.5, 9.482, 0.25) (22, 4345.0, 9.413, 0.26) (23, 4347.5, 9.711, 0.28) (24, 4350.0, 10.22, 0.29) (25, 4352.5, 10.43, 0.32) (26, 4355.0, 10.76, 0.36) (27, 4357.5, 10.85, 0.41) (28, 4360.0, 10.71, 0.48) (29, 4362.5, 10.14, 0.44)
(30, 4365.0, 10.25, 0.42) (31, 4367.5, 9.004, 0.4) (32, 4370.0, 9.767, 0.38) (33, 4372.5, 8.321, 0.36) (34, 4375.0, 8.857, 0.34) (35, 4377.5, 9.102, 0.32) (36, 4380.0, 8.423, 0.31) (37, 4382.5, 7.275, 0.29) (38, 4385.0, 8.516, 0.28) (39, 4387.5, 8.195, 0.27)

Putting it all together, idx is 99.2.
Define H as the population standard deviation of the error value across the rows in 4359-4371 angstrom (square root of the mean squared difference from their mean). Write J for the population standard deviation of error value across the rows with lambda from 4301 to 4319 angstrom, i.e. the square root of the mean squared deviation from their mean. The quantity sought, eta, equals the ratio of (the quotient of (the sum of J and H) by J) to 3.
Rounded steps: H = 0.0344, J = 0.005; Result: 2.87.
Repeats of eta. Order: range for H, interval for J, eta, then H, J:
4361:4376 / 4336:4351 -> 0.93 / 0.0342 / 0.019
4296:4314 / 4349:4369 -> 0.36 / 0.0049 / 0.059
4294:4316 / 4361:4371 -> 0.41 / 0.0050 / 0.022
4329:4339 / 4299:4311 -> 0.33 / 0.0000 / 0.005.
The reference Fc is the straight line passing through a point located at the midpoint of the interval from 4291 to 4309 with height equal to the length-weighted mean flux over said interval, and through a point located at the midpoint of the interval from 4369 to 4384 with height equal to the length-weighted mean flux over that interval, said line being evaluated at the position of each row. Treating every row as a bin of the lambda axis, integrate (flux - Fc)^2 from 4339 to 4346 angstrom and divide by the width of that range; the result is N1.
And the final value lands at 0.91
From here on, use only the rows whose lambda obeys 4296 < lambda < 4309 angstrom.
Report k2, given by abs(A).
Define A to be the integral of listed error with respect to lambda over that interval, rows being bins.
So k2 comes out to 3.0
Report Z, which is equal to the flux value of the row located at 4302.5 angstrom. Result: 8.49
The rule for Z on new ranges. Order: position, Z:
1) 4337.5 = 9.47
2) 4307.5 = 8.713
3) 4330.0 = 9.38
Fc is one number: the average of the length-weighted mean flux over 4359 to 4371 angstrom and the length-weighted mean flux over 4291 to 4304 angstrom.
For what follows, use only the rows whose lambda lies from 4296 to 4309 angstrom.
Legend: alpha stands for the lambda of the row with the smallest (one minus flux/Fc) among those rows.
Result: 4305.0 angstrom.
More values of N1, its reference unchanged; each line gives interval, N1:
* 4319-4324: 0.13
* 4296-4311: 0.06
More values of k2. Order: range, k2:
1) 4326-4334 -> 1.9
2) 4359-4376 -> 6.8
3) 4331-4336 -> 1.2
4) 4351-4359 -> 2.9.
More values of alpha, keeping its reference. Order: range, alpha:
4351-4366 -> 4357.5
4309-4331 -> 4330.0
